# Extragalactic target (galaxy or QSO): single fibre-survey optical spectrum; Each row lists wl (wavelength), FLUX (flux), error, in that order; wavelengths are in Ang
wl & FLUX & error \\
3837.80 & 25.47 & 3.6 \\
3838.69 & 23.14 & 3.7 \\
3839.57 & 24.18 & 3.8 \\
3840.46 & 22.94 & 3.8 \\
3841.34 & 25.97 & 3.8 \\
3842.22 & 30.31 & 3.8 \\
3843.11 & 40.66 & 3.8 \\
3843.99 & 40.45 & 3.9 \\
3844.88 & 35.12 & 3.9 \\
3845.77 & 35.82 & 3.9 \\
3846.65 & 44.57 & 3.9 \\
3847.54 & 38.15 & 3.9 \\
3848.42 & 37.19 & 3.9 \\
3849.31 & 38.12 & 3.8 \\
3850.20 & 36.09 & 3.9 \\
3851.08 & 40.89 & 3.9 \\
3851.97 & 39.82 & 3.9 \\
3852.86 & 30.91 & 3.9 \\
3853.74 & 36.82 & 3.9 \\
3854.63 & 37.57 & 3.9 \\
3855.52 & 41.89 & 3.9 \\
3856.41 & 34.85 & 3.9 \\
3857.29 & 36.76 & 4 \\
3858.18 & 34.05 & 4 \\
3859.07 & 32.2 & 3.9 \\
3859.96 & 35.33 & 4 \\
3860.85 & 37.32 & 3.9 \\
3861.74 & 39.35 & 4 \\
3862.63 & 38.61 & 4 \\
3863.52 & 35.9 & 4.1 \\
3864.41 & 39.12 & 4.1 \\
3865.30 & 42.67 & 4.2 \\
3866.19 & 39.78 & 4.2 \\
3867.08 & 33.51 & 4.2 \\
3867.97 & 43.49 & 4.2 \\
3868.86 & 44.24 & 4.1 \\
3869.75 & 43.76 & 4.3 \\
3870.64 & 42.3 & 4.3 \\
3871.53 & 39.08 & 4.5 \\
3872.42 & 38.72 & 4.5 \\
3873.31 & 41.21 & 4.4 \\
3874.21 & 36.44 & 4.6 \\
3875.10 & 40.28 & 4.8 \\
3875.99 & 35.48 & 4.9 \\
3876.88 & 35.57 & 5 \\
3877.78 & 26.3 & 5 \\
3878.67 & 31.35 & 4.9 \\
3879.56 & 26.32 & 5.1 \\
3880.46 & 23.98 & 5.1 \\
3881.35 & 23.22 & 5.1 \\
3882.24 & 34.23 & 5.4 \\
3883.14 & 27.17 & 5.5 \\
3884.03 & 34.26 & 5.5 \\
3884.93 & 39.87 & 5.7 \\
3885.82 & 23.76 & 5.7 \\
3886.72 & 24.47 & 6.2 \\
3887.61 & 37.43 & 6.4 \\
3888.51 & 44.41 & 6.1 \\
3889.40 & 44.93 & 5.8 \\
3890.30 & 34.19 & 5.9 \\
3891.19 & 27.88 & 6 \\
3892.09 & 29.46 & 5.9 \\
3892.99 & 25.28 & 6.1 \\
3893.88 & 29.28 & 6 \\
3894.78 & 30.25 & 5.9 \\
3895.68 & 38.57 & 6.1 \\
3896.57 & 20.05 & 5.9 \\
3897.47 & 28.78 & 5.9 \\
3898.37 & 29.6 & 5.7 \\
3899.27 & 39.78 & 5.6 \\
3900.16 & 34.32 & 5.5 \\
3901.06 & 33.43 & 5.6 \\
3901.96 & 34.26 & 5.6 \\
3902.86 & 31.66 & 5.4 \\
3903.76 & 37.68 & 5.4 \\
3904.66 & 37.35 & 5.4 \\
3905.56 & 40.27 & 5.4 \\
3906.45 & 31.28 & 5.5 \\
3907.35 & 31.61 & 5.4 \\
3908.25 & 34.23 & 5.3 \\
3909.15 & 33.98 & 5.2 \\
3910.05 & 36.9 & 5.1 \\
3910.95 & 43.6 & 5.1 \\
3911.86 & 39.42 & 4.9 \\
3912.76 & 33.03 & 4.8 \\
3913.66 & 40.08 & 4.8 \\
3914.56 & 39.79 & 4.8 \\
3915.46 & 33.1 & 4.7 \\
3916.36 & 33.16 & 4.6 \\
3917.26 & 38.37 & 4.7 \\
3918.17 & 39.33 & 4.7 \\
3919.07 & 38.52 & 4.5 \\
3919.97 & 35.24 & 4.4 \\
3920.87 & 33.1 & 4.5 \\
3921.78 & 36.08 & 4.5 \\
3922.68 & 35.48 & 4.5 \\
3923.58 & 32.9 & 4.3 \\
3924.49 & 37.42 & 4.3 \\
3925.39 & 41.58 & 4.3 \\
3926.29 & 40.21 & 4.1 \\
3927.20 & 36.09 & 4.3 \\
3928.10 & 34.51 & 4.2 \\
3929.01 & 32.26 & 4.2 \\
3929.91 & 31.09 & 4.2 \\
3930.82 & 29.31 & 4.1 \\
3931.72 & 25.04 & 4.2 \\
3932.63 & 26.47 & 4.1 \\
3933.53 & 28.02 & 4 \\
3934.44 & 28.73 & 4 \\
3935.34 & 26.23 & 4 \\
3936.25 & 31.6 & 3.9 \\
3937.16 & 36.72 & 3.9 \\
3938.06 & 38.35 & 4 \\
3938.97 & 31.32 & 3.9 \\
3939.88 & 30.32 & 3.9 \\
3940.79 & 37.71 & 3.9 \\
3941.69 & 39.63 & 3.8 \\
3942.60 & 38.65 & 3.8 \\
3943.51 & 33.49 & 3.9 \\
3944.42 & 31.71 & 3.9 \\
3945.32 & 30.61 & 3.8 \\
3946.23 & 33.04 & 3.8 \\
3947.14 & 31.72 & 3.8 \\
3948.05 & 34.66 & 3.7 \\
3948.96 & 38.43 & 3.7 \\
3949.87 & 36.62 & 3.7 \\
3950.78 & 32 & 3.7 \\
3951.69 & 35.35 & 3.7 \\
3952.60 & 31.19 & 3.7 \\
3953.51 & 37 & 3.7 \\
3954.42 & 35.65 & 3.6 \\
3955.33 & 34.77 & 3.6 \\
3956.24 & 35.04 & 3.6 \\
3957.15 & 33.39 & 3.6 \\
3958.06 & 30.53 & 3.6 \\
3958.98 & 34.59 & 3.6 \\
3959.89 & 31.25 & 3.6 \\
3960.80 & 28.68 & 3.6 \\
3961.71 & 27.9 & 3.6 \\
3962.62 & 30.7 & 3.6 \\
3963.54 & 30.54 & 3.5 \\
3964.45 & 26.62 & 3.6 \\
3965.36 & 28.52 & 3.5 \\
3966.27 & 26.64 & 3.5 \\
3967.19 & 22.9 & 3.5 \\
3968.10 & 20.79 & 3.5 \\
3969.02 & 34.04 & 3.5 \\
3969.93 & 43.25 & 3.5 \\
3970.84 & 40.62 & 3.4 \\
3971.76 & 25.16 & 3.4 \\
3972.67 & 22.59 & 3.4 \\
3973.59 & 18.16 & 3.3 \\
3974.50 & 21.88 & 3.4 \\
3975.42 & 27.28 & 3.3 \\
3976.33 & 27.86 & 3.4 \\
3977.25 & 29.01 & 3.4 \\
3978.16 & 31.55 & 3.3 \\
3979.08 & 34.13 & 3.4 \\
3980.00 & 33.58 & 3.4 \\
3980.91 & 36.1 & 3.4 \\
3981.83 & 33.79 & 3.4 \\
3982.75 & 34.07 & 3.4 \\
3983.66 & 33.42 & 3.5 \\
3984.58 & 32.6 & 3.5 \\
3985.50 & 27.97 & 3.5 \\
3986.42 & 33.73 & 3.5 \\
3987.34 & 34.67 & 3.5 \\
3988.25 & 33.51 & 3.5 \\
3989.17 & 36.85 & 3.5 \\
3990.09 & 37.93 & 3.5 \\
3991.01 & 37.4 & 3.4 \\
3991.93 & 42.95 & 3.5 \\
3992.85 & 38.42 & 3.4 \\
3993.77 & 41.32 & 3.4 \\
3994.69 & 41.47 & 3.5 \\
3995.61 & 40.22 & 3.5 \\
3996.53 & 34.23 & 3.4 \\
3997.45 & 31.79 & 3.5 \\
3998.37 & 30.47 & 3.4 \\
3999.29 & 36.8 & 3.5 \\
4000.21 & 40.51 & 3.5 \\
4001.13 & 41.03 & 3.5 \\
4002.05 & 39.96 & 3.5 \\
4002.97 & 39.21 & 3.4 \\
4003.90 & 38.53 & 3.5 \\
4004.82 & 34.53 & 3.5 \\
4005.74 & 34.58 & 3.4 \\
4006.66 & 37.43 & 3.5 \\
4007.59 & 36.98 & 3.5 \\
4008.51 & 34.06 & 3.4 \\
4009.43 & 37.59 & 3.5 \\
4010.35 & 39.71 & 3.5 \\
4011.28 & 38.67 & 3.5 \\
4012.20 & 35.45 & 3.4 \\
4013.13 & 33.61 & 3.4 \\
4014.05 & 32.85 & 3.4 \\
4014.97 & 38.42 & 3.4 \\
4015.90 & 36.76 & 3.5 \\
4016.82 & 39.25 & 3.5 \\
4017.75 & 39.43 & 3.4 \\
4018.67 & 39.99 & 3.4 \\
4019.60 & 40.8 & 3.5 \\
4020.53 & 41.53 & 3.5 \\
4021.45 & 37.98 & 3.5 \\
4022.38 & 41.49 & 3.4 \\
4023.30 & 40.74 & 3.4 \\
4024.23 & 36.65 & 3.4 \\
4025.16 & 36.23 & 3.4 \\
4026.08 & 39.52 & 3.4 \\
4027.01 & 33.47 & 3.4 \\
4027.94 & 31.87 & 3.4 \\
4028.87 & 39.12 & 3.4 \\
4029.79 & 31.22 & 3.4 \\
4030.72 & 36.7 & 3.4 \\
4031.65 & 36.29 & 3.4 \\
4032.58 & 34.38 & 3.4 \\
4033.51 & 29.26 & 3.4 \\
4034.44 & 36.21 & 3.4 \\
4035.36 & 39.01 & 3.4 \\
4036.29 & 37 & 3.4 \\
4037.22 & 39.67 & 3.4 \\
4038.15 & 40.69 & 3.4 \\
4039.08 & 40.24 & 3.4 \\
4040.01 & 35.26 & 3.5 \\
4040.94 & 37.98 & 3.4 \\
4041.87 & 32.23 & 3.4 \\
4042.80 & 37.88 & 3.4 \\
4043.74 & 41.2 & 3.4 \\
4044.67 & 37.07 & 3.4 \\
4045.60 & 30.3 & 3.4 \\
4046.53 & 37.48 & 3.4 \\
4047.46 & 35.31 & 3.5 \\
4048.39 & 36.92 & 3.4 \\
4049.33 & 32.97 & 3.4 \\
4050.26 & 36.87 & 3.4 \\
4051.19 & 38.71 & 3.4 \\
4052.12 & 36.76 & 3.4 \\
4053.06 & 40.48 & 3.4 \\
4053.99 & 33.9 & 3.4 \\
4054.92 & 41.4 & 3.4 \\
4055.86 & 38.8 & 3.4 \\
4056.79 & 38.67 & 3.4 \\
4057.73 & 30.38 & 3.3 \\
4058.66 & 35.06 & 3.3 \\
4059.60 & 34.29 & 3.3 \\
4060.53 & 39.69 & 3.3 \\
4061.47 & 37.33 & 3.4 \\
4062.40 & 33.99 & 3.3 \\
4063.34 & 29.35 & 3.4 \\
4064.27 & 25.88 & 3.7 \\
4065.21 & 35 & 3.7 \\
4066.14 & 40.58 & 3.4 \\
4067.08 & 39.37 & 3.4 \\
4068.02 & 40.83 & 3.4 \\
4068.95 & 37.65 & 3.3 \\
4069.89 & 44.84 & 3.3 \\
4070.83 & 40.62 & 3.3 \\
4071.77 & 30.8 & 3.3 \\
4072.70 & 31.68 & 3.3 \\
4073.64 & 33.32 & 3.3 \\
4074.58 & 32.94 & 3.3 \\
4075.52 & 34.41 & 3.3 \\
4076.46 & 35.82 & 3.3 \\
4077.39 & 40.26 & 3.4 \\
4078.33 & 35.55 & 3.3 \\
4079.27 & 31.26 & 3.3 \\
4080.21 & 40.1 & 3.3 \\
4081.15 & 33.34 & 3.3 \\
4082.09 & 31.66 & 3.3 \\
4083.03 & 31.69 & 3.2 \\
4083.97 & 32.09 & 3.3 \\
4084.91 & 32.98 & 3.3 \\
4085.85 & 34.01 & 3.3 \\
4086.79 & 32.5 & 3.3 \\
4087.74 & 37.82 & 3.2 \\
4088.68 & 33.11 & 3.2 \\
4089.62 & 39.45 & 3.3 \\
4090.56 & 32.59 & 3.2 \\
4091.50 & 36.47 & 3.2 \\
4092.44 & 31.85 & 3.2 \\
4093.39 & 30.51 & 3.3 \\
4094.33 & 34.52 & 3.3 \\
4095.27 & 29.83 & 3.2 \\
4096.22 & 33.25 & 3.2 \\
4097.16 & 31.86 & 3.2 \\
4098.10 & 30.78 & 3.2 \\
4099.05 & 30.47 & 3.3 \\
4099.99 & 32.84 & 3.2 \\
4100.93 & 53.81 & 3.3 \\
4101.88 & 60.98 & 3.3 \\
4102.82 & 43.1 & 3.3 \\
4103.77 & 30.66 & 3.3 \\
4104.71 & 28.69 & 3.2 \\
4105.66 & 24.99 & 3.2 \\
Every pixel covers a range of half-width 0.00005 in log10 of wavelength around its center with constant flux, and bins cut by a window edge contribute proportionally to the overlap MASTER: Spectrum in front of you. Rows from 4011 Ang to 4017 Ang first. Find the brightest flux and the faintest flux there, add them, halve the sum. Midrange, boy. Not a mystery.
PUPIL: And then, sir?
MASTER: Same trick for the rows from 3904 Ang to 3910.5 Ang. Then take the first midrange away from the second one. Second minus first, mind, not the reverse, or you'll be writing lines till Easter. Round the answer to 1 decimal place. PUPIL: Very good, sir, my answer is -0.3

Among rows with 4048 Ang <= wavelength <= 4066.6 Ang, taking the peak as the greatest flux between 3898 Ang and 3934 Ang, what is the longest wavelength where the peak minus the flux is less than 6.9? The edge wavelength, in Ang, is 4066.14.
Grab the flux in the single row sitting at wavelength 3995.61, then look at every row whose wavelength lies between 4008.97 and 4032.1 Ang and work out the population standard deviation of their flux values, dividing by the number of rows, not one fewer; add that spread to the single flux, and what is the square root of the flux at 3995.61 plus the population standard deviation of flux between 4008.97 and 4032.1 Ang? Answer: 6.57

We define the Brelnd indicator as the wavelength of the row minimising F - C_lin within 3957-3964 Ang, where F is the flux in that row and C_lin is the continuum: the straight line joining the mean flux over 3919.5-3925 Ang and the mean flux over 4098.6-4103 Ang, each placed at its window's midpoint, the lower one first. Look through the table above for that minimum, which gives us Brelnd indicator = 3961.71 Ang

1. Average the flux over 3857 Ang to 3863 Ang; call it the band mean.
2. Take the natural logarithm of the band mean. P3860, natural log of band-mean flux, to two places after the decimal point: 3.59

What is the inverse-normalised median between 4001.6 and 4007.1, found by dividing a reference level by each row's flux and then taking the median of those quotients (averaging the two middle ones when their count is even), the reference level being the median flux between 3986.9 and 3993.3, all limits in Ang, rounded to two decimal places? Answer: 0.98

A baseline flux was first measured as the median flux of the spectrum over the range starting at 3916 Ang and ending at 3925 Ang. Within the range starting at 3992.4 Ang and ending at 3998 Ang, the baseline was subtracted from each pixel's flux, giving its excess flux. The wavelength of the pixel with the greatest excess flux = 3994.69 Ang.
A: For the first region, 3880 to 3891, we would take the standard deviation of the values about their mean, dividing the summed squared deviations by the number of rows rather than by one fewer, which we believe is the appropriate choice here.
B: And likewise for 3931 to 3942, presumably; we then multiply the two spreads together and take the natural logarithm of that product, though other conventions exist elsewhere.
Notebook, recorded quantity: 3.6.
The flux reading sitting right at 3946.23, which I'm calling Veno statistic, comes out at 33.04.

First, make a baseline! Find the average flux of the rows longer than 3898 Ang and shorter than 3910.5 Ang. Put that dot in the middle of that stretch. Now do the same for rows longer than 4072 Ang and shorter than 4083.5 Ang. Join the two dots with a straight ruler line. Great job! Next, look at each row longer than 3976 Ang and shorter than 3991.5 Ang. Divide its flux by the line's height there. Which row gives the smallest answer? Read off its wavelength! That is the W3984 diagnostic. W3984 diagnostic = 3976.33 Ang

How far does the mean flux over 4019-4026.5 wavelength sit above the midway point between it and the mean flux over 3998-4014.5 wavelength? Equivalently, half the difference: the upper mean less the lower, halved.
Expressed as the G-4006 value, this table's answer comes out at 1.3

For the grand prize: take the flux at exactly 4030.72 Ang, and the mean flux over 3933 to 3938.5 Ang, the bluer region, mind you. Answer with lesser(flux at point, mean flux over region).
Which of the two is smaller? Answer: 31.6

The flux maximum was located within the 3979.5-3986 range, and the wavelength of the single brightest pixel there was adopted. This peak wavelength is 3980.91 Ang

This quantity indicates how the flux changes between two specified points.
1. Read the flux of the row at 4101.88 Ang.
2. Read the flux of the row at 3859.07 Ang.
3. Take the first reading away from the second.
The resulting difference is -29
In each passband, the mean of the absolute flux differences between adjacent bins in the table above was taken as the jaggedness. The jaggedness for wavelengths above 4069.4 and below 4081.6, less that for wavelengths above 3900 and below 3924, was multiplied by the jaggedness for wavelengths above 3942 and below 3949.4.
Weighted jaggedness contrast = 2.8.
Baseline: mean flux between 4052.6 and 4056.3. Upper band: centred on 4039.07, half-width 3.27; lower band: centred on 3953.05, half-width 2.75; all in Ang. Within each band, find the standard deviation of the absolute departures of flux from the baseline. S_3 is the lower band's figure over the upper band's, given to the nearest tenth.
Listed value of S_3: 1.1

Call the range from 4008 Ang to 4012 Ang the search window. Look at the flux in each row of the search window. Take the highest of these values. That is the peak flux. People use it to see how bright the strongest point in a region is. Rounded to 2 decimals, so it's 39.71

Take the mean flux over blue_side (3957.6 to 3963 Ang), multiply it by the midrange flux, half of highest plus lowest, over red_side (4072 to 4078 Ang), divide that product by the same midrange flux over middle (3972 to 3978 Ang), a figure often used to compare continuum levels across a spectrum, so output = 47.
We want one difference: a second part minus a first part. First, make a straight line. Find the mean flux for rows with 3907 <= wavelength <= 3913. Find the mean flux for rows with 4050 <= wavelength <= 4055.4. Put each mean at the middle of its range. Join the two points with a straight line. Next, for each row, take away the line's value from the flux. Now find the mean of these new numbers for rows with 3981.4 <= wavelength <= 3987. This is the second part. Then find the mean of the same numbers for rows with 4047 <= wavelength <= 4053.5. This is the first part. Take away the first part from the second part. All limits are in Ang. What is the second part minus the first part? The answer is -3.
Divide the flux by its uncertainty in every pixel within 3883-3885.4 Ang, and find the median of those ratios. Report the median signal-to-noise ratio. 6.2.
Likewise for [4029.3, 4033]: 10.4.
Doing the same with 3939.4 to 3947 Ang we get 8.6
